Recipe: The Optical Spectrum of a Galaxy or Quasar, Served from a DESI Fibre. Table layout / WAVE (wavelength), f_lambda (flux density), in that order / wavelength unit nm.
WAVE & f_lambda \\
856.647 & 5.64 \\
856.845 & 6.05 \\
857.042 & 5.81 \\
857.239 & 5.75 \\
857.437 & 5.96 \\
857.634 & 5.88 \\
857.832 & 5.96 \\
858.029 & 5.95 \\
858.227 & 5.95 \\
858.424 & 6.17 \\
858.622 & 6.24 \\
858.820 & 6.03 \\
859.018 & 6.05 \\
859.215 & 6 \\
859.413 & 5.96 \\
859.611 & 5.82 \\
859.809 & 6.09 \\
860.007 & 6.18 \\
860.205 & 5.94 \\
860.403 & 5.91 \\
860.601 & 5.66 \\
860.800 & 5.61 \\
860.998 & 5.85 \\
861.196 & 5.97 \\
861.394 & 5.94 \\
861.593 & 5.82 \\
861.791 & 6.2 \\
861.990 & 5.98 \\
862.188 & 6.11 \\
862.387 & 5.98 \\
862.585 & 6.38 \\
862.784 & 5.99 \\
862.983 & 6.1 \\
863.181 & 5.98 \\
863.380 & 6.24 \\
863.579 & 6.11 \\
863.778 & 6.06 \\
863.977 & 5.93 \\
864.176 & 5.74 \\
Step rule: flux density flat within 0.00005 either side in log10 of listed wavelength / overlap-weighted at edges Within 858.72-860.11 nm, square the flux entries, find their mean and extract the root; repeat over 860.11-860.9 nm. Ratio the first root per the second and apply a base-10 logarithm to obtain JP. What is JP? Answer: 0.017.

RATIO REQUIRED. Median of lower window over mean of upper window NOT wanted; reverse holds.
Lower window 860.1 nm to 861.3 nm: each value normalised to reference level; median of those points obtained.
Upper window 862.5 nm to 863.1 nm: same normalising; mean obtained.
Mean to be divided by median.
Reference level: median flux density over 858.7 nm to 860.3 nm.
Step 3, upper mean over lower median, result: 1.05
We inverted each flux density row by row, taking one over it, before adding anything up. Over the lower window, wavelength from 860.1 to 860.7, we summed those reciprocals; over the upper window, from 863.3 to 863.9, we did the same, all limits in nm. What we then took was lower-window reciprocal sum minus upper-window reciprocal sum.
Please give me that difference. 0.025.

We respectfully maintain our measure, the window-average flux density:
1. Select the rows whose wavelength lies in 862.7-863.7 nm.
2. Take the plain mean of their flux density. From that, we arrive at 6.08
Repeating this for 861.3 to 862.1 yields 5.99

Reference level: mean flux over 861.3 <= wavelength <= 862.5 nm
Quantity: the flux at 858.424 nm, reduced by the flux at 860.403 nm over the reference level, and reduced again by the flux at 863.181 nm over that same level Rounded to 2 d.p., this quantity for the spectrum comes 4.19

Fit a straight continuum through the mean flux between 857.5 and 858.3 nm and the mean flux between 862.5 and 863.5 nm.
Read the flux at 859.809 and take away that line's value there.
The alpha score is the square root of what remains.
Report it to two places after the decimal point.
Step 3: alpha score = 0.28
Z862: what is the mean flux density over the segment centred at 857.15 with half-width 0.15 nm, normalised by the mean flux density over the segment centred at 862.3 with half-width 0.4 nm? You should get 0.95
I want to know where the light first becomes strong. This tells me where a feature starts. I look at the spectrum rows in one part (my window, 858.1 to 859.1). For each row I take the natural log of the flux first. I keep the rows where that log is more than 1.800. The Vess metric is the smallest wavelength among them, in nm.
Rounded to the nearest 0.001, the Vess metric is 858.424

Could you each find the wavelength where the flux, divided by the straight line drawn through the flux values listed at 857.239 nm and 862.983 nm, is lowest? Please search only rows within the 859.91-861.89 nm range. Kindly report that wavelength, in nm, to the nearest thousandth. 860.800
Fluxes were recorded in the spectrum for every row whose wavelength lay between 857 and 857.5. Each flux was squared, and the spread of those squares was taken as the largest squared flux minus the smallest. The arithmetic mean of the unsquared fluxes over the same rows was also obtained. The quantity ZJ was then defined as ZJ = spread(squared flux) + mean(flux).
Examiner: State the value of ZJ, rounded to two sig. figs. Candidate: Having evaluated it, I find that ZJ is 8.3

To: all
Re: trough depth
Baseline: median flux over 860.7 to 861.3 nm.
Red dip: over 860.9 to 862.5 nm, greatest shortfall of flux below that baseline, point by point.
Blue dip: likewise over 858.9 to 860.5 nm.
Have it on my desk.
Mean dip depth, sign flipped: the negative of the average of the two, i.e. -0.03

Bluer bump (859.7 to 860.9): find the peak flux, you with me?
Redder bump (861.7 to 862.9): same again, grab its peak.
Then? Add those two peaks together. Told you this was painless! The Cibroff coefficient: 12.6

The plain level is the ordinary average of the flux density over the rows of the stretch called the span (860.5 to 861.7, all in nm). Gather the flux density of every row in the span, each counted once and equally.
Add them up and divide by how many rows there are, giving 5.81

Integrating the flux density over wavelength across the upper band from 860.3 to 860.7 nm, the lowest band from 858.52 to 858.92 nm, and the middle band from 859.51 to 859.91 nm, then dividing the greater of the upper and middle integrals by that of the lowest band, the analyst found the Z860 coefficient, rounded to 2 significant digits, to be 0.97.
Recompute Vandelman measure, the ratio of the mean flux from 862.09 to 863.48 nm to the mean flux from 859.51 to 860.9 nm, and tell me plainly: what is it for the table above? 1.04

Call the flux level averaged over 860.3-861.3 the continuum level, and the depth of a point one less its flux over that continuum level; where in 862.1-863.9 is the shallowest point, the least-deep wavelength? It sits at 862.585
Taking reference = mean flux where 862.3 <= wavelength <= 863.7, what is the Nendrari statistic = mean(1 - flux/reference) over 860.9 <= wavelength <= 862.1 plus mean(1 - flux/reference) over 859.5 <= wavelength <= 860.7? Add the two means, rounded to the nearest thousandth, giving 0.054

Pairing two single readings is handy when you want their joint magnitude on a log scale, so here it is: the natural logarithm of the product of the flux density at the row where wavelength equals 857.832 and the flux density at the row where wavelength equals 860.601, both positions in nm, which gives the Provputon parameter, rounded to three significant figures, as 3.52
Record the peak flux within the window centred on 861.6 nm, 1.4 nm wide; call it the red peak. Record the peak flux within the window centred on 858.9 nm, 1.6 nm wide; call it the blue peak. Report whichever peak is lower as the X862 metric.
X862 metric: 6.20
